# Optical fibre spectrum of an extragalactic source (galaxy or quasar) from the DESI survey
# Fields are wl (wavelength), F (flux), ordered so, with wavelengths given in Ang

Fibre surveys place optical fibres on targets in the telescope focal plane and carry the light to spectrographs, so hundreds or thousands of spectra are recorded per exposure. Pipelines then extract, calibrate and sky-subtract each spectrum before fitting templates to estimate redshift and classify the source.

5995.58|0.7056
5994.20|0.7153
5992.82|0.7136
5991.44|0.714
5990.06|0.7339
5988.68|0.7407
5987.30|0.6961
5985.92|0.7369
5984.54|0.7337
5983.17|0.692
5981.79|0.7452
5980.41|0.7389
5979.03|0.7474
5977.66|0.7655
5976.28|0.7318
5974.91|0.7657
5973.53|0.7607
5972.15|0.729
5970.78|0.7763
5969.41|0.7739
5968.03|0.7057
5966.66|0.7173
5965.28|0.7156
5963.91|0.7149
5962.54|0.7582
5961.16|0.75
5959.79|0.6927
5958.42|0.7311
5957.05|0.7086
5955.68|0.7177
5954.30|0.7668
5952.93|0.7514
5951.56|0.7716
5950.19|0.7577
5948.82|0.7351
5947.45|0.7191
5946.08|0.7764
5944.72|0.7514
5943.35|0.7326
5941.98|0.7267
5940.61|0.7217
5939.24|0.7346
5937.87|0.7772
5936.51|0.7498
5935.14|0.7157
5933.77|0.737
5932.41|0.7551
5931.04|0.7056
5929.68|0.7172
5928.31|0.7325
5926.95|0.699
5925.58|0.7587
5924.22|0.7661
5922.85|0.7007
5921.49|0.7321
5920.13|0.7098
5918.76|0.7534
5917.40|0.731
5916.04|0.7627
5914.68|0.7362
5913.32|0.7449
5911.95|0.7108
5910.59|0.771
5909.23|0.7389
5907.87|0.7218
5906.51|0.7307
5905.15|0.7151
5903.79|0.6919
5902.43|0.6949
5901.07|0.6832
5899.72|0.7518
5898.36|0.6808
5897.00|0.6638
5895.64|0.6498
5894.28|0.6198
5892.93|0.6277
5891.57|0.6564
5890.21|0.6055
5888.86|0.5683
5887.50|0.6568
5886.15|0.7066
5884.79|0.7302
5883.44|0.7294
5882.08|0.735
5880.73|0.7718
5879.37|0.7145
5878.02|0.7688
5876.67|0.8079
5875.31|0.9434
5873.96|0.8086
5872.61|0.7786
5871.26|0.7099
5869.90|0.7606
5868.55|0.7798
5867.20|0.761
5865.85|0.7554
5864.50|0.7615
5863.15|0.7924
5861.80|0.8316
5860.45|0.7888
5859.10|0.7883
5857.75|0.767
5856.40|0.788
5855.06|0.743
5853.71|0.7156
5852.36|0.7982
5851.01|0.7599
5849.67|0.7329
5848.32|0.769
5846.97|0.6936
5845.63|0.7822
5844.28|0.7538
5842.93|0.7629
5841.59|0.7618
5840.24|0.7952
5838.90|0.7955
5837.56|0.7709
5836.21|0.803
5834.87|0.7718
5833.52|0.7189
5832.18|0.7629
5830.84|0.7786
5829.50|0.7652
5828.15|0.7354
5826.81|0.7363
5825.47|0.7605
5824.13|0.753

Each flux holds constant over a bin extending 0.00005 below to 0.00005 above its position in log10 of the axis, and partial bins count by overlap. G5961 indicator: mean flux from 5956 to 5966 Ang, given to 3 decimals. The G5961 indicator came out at 0.724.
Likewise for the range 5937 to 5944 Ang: 0.739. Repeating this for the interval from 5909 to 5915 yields 0.740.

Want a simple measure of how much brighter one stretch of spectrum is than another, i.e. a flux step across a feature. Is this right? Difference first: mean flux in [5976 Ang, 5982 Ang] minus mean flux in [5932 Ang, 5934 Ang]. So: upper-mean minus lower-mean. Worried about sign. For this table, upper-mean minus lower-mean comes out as 0.00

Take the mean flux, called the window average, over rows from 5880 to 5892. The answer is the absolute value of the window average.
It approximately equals 0.68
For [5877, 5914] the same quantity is 0.70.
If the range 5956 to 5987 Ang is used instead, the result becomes 0.74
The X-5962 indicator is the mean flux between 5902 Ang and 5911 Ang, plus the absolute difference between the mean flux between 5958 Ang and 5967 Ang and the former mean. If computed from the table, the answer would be 0.73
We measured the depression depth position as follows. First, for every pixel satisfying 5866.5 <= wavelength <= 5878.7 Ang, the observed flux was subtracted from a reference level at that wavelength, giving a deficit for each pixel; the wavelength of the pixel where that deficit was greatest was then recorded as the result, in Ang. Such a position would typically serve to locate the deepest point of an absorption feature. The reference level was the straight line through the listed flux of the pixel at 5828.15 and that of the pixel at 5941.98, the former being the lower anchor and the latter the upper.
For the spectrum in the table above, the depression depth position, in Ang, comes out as 5871.26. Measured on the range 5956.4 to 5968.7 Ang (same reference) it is 5959.79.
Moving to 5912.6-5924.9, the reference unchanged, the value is 5922.85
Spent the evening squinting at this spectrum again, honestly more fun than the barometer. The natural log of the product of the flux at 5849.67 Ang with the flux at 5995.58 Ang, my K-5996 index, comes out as -0.66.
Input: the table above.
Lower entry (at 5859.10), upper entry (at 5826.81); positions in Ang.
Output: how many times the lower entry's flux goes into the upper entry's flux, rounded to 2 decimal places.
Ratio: 0.93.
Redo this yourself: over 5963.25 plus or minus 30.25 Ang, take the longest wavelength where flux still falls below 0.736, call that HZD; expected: 5992.82 Ang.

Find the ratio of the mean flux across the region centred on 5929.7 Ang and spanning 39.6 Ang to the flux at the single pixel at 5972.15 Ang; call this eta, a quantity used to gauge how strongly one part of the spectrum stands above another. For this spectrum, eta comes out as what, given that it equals 1.01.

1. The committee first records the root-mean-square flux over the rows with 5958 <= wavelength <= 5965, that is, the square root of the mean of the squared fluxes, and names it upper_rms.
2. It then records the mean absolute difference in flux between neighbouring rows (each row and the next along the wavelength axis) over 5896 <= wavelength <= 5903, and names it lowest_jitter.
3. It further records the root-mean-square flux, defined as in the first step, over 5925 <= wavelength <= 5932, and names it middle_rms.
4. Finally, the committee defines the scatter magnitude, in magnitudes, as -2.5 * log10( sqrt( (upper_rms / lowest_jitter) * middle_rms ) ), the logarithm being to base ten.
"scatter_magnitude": -1.37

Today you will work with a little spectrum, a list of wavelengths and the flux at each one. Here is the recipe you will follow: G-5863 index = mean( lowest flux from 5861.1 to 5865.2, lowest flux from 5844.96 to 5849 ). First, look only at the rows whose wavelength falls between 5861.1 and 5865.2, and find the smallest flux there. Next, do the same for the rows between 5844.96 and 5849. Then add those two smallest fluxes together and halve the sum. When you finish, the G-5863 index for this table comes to 0.728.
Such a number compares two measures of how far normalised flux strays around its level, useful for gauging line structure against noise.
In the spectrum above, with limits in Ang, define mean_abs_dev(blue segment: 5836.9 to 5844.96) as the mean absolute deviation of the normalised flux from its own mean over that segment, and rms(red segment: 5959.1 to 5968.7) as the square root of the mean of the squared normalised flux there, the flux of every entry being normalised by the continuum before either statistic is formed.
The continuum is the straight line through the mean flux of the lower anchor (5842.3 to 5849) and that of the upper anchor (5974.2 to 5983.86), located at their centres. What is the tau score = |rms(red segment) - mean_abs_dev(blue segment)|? 0.954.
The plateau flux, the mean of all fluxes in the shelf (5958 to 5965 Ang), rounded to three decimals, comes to 0.729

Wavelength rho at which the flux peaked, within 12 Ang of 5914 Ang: 5910.59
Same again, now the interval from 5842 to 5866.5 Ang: 5861.80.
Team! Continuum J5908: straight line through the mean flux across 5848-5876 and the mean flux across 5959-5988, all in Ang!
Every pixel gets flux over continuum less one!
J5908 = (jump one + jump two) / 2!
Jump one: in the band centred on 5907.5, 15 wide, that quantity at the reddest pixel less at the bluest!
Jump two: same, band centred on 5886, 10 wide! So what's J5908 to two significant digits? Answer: -0.044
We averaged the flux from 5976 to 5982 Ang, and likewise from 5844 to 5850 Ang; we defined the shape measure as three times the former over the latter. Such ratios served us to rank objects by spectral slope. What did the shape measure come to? 3.00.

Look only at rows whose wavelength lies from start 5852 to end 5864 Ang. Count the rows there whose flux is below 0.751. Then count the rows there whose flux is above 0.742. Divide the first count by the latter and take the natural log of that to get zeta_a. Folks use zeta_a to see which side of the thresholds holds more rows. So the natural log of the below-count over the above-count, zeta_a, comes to -1.4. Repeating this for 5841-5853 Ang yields -1.3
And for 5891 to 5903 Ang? 2.1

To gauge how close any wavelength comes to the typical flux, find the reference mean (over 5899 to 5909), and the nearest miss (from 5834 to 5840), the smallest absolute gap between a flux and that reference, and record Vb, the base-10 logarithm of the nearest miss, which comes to -1.2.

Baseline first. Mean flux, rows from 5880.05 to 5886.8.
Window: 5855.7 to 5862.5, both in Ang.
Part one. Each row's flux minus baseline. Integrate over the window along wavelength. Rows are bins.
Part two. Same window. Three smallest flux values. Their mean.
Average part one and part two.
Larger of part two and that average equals 0.78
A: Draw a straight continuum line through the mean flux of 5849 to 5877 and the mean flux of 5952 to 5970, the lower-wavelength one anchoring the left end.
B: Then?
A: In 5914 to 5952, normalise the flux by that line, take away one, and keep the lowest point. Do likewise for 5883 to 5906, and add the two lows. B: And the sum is -0.32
